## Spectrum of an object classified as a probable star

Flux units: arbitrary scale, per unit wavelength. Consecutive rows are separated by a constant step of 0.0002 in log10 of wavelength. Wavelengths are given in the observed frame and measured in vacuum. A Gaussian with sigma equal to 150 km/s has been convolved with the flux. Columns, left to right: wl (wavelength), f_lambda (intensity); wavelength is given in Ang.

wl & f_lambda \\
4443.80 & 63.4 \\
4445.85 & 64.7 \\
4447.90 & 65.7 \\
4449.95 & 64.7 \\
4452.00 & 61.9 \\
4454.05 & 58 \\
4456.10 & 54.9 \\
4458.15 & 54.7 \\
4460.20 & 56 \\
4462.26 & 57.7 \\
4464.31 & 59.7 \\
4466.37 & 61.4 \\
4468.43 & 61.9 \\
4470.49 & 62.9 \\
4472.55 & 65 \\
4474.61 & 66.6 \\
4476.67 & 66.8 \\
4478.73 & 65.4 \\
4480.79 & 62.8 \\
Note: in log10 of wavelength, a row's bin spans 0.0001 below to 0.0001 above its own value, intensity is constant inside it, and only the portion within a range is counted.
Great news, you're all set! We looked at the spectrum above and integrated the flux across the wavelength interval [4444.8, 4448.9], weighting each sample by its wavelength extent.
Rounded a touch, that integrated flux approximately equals 267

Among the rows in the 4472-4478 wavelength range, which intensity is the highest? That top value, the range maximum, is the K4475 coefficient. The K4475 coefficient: 66.8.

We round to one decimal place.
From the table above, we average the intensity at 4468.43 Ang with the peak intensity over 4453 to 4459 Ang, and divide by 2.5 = 24.0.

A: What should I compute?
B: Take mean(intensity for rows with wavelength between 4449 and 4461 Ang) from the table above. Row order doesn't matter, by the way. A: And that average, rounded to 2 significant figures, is 58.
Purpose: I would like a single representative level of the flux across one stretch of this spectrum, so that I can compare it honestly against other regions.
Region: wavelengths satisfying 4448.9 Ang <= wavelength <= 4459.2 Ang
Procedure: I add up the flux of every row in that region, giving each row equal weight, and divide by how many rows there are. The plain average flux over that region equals 59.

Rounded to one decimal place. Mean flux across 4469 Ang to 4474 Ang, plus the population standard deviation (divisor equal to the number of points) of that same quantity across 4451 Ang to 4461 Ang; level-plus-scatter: 66.6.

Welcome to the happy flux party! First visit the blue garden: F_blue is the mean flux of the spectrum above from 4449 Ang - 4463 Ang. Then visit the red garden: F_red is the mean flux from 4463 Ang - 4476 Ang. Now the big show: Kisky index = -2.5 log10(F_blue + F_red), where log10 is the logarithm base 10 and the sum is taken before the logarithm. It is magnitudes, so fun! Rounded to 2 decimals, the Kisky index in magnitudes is -5.21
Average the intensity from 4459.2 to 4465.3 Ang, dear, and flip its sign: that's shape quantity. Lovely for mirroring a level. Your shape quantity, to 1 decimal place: -57.8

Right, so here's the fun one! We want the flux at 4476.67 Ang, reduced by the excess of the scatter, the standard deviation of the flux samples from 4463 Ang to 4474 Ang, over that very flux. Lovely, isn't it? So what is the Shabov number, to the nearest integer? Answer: 132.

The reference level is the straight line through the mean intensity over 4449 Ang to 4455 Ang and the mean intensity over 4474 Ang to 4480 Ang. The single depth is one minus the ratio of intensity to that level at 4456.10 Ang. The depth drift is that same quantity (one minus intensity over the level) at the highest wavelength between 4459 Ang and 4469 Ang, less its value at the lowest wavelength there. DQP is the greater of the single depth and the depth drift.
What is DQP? 0.119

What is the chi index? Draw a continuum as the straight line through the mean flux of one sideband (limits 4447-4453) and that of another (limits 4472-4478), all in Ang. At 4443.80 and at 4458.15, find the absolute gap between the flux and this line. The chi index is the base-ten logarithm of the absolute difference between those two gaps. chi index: 1.0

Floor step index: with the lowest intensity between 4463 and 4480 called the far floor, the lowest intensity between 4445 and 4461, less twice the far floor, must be -65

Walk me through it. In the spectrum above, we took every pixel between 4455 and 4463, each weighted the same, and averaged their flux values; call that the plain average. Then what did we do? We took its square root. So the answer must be 7.5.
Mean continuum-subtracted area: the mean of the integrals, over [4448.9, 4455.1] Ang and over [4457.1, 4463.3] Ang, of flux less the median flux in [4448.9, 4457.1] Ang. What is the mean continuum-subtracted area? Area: -7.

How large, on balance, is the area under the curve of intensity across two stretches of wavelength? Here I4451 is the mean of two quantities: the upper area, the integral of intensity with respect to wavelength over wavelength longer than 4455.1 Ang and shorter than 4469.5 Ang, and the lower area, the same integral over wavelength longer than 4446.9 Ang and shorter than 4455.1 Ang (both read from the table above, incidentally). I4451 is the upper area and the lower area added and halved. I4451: 674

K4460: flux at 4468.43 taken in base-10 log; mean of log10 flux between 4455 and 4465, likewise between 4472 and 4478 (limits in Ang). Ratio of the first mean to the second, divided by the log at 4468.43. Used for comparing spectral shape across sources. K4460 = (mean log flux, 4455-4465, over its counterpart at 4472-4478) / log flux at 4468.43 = 0.537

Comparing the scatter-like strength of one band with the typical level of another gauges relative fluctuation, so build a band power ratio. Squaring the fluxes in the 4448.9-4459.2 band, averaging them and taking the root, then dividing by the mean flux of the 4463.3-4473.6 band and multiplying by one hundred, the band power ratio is 95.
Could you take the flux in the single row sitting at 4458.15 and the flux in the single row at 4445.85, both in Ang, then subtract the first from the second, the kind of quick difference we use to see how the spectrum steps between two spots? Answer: 10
